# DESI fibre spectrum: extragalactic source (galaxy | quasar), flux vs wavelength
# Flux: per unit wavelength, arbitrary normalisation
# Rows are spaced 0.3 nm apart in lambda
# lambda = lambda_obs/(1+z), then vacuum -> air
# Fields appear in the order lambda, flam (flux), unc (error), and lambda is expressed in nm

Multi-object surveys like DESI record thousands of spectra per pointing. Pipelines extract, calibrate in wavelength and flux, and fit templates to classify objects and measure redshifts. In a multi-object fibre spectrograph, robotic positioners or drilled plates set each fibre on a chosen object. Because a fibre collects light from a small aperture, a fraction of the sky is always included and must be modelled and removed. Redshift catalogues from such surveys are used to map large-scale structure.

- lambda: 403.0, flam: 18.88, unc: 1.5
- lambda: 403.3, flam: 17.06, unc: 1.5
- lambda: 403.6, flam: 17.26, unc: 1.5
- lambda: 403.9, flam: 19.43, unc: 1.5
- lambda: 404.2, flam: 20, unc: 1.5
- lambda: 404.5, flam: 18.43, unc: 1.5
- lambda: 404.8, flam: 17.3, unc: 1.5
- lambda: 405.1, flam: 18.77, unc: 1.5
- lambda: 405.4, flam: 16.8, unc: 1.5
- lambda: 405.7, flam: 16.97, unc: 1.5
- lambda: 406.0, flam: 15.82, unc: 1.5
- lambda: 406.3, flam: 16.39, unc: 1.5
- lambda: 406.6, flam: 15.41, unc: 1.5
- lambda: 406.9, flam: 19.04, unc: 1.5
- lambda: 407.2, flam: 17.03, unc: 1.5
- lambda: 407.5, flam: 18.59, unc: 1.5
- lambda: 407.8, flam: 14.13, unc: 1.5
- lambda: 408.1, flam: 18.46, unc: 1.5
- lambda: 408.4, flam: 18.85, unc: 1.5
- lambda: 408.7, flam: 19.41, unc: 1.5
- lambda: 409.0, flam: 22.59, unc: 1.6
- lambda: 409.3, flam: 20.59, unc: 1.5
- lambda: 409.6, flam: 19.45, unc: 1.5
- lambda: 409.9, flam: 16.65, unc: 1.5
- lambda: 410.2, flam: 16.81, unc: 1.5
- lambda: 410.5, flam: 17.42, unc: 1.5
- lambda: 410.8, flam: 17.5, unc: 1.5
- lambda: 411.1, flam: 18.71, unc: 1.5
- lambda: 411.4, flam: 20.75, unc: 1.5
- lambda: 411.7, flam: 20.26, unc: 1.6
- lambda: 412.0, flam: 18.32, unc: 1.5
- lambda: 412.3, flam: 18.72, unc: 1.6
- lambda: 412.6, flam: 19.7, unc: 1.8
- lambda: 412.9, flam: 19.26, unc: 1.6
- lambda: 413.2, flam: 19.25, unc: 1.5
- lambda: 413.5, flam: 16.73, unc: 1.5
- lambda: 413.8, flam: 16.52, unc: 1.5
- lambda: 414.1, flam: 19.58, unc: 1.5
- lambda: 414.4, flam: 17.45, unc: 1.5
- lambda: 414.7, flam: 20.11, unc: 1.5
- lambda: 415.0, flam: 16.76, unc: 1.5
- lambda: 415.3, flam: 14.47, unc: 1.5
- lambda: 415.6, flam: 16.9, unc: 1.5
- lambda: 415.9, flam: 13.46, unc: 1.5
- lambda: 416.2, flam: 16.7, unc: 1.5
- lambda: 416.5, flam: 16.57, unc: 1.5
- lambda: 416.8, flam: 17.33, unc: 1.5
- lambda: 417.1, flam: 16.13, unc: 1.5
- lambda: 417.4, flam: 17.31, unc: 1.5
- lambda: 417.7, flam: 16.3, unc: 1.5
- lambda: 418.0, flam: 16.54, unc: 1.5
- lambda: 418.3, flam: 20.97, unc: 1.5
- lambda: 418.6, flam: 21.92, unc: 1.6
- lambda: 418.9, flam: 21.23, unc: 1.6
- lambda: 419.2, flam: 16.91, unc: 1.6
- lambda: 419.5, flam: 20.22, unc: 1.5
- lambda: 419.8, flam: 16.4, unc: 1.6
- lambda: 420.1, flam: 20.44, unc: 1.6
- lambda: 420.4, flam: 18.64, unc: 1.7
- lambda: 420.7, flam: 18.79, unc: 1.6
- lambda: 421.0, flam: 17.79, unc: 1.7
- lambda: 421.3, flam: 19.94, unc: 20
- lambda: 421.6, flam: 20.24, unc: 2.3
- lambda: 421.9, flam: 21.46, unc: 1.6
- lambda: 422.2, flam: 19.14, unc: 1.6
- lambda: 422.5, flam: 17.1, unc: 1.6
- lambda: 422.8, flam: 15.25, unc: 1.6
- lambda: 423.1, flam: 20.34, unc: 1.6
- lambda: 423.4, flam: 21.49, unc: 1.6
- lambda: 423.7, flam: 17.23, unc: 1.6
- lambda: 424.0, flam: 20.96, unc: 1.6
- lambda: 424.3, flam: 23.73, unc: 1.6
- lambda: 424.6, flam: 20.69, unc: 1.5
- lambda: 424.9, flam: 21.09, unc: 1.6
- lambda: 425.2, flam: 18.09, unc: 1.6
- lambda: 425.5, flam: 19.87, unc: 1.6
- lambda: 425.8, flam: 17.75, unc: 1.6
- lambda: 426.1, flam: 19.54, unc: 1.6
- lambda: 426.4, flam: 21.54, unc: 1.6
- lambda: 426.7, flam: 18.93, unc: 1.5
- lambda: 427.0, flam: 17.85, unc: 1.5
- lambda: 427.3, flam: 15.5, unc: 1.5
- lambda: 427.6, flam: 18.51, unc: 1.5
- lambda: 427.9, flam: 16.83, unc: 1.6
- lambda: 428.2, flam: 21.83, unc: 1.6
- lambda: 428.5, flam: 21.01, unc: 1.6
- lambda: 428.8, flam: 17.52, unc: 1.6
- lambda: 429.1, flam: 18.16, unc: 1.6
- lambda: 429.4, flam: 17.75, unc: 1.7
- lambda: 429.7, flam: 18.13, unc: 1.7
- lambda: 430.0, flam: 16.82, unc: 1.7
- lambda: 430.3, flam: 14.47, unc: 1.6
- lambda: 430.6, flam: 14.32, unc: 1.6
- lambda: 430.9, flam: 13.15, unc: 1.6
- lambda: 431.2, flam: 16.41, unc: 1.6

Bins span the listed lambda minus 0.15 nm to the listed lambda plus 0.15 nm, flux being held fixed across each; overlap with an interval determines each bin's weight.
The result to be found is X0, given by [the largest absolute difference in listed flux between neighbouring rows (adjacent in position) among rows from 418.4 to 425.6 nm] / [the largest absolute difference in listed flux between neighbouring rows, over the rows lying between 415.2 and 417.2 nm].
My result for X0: 1.5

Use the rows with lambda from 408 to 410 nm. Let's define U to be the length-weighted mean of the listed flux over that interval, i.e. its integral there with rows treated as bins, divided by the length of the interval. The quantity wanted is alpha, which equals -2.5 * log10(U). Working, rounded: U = 19.5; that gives -3.23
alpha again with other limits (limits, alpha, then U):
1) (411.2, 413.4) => -3.22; 19.4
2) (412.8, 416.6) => -3.09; 17.2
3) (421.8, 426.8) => -3.23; 19.6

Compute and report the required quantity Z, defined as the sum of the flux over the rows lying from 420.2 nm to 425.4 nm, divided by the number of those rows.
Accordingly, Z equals 19.5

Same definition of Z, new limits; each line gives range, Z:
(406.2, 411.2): 18.1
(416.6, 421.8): 18.7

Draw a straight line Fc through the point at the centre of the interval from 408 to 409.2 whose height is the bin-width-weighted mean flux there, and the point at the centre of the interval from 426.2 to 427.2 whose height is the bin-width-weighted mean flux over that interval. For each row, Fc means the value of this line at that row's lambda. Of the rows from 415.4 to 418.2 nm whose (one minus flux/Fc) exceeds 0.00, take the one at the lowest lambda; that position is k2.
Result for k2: 415.6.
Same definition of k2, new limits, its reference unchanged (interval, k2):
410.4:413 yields 410.5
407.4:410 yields 407.5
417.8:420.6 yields 418.0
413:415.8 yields 413.2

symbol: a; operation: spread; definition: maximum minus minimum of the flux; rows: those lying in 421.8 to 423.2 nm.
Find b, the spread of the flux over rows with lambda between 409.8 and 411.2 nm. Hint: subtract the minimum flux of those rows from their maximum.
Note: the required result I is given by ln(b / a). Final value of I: -1.10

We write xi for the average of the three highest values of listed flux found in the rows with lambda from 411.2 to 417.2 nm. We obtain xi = 20.4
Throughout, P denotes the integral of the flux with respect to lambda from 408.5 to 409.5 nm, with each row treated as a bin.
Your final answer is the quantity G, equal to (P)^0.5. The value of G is 4.5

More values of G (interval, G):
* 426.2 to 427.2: 4.4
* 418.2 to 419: 4.1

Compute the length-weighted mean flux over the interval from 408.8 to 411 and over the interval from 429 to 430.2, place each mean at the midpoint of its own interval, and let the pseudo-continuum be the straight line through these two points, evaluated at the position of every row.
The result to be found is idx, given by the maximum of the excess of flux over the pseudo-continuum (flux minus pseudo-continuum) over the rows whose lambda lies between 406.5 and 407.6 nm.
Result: 0.1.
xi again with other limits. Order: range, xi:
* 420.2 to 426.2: 22.2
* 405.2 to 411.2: 20.9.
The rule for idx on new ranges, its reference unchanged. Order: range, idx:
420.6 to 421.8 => 2.2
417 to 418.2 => -1.0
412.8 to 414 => 0.7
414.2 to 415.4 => 1.7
